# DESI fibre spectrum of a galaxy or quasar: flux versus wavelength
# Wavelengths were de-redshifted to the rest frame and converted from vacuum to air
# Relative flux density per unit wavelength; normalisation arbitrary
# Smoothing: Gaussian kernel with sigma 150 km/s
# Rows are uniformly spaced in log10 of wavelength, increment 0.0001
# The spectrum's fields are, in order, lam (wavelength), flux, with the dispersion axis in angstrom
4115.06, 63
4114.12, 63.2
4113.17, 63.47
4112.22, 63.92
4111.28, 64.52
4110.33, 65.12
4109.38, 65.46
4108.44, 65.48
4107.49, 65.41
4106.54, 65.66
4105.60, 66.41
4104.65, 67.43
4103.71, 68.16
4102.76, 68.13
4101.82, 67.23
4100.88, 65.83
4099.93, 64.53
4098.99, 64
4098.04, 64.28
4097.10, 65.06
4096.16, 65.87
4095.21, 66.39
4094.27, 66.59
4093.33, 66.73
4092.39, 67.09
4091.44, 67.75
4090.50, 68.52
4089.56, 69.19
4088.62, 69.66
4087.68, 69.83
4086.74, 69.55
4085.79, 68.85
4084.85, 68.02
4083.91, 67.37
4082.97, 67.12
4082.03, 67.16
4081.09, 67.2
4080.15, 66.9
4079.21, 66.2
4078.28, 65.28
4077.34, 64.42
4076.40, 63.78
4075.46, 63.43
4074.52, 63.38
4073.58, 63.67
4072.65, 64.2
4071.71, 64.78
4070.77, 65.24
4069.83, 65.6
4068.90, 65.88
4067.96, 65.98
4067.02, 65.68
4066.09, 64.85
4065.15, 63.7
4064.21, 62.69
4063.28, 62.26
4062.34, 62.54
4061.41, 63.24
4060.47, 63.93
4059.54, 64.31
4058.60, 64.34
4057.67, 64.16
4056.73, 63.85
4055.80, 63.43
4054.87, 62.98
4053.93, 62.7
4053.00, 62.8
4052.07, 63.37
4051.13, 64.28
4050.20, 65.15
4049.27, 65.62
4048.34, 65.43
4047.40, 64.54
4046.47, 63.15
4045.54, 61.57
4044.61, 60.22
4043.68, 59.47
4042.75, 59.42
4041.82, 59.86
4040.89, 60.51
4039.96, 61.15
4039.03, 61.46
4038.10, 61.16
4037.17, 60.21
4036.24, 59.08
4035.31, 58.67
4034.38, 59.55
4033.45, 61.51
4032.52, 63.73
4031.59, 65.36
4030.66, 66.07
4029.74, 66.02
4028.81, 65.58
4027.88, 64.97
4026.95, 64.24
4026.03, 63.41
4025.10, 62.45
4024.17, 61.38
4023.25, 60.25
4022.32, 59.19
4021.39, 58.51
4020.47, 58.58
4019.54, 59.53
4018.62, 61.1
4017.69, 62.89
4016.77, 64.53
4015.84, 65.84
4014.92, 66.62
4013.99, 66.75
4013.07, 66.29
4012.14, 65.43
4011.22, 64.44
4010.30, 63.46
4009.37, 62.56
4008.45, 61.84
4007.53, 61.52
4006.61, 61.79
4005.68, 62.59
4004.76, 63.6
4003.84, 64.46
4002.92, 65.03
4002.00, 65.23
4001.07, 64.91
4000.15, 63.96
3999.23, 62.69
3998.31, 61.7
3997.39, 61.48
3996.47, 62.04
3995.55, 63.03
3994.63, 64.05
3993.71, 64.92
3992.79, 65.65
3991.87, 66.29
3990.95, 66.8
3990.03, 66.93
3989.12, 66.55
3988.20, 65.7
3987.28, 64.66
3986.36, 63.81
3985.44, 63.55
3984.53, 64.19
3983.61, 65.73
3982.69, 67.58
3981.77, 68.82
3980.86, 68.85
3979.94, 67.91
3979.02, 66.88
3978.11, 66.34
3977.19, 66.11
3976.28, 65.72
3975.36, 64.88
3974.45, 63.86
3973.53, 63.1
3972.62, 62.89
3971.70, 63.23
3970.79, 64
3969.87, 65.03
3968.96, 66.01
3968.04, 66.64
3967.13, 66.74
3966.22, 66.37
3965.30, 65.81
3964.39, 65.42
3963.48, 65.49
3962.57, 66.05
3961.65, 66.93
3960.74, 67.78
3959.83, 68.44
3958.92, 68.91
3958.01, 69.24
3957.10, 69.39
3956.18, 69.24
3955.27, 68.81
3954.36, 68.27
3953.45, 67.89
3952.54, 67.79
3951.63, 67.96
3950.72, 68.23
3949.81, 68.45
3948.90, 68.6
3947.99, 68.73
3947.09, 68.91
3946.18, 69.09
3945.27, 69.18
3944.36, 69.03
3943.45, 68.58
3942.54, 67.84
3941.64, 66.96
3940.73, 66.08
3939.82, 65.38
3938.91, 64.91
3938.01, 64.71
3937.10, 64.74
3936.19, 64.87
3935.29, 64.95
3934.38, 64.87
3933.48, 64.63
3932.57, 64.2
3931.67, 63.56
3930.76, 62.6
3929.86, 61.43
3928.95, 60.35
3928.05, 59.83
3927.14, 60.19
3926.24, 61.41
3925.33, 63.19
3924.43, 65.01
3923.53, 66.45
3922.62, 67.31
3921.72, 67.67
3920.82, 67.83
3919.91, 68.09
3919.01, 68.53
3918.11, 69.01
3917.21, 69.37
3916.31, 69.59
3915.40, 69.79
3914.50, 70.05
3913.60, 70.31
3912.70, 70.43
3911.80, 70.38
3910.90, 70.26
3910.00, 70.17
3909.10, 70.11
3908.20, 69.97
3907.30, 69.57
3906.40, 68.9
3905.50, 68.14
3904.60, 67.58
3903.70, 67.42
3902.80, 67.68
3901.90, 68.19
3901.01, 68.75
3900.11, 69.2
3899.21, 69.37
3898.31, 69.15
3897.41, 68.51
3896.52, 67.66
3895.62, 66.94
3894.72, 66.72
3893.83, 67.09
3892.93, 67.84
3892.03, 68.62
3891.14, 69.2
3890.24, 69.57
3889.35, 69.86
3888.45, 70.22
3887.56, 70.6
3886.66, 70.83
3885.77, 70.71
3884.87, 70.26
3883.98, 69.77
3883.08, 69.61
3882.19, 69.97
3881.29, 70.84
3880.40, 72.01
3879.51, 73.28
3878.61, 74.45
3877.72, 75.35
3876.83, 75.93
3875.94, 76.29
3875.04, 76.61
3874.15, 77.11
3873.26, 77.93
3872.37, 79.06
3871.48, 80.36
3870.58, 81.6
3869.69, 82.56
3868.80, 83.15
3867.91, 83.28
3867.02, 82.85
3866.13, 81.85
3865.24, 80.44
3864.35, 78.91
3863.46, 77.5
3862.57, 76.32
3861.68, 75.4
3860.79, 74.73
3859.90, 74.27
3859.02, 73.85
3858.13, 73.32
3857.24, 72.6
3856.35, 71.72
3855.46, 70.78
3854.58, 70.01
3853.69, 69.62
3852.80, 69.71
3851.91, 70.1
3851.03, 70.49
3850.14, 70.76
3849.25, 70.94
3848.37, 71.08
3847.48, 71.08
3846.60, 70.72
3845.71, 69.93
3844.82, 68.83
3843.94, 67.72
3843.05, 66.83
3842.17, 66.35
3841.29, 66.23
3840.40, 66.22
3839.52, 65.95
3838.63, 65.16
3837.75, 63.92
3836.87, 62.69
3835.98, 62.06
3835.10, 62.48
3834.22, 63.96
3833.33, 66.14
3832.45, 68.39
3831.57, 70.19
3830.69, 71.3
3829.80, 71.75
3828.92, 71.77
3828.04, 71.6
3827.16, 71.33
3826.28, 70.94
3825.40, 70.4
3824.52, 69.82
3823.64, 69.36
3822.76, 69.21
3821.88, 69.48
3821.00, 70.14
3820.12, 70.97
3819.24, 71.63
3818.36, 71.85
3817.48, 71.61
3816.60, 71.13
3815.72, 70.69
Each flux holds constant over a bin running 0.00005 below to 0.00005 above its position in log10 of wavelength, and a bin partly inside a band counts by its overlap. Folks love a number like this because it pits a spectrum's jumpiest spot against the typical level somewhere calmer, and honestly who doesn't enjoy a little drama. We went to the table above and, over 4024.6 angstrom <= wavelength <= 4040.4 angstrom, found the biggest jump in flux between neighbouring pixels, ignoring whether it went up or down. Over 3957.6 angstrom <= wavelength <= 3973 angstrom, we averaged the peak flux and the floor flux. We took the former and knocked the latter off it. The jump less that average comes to -63.8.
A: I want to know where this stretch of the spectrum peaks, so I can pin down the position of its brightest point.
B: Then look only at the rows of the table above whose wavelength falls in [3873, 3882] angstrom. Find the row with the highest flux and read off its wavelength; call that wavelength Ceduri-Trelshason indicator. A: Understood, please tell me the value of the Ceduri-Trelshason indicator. 3873.26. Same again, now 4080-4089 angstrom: 4087.68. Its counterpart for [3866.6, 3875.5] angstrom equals 3867.91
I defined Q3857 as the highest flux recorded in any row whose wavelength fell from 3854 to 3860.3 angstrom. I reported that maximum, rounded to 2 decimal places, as 74.27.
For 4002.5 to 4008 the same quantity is 65.03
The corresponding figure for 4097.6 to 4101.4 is 65.83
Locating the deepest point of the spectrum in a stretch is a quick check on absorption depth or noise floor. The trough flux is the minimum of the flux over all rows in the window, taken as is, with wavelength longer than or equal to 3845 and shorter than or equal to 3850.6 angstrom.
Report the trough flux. 69.93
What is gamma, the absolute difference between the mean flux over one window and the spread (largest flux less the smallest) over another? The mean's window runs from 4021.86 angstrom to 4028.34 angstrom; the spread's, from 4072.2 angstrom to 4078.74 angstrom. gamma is 60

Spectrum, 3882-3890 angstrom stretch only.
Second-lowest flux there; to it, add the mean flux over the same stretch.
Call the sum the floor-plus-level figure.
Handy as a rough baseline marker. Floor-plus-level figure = 140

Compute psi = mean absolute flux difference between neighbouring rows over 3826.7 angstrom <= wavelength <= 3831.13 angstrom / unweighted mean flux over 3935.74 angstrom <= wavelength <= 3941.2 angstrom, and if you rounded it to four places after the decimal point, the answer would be 0.0035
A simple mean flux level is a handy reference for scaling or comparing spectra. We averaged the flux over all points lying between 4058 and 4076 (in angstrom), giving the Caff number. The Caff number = 64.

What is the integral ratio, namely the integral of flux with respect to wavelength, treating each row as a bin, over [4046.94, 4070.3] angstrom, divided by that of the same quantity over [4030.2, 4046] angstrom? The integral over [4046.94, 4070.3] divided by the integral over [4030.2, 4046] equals 1.6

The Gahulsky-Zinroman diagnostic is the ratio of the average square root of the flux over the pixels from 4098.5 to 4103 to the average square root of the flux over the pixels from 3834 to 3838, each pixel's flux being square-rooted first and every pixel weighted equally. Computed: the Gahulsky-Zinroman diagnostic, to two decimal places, 1.02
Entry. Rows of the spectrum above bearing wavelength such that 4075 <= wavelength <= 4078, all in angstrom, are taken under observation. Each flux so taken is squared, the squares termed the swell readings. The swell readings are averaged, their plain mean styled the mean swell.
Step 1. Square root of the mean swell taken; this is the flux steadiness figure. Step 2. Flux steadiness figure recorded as 64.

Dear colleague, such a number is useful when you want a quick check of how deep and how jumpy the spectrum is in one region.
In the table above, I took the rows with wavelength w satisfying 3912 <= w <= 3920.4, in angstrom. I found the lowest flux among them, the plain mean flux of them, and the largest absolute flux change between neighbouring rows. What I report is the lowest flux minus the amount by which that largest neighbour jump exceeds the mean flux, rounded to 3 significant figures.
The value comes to 137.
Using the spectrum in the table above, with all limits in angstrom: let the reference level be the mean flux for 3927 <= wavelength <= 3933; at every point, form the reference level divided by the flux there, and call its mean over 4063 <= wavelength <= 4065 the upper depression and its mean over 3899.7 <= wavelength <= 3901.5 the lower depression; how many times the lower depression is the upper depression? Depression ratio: 1.10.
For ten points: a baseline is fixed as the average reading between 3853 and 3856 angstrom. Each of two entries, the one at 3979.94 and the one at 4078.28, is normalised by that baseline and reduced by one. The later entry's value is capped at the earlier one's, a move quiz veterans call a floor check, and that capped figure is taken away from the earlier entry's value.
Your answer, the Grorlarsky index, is 0.037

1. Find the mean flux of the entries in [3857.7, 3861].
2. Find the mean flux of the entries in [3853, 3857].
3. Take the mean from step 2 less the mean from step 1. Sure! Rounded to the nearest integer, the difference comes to -4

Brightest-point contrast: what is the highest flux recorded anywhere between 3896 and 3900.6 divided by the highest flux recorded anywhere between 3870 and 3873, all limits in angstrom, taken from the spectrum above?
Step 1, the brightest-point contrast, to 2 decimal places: 0.85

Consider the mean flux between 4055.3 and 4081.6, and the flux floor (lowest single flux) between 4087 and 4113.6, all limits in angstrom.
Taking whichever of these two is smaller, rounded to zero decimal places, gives 63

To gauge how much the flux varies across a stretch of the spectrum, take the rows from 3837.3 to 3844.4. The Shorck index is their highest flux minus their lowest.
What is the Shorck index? 3.8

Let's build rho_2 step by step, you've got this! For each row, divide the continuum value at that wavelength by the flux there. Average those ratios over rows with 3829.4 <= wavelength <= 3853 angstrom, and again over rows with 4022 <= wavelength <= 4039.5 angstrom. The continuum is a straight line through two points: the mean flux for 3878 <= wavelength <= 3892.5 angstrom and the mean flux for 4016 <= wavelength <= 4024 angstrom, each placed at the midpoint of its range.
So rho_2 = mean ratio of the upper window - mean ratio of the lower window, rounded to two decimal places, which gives -0.13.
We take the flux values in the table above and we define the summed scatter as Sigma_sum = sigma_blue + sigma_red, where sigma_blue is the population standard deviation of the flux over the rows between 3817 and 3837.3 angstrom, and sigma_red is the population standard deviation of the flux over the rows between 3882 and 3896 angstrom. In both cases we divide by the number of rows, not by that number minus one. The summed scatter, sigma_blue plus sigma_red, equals 4.5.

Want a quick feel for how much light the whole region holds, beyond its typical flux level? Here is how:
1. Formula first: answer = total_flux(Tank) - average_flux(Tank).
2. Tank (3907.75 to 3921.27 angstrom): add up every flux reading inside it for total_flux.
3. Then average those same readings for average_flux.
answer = 974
